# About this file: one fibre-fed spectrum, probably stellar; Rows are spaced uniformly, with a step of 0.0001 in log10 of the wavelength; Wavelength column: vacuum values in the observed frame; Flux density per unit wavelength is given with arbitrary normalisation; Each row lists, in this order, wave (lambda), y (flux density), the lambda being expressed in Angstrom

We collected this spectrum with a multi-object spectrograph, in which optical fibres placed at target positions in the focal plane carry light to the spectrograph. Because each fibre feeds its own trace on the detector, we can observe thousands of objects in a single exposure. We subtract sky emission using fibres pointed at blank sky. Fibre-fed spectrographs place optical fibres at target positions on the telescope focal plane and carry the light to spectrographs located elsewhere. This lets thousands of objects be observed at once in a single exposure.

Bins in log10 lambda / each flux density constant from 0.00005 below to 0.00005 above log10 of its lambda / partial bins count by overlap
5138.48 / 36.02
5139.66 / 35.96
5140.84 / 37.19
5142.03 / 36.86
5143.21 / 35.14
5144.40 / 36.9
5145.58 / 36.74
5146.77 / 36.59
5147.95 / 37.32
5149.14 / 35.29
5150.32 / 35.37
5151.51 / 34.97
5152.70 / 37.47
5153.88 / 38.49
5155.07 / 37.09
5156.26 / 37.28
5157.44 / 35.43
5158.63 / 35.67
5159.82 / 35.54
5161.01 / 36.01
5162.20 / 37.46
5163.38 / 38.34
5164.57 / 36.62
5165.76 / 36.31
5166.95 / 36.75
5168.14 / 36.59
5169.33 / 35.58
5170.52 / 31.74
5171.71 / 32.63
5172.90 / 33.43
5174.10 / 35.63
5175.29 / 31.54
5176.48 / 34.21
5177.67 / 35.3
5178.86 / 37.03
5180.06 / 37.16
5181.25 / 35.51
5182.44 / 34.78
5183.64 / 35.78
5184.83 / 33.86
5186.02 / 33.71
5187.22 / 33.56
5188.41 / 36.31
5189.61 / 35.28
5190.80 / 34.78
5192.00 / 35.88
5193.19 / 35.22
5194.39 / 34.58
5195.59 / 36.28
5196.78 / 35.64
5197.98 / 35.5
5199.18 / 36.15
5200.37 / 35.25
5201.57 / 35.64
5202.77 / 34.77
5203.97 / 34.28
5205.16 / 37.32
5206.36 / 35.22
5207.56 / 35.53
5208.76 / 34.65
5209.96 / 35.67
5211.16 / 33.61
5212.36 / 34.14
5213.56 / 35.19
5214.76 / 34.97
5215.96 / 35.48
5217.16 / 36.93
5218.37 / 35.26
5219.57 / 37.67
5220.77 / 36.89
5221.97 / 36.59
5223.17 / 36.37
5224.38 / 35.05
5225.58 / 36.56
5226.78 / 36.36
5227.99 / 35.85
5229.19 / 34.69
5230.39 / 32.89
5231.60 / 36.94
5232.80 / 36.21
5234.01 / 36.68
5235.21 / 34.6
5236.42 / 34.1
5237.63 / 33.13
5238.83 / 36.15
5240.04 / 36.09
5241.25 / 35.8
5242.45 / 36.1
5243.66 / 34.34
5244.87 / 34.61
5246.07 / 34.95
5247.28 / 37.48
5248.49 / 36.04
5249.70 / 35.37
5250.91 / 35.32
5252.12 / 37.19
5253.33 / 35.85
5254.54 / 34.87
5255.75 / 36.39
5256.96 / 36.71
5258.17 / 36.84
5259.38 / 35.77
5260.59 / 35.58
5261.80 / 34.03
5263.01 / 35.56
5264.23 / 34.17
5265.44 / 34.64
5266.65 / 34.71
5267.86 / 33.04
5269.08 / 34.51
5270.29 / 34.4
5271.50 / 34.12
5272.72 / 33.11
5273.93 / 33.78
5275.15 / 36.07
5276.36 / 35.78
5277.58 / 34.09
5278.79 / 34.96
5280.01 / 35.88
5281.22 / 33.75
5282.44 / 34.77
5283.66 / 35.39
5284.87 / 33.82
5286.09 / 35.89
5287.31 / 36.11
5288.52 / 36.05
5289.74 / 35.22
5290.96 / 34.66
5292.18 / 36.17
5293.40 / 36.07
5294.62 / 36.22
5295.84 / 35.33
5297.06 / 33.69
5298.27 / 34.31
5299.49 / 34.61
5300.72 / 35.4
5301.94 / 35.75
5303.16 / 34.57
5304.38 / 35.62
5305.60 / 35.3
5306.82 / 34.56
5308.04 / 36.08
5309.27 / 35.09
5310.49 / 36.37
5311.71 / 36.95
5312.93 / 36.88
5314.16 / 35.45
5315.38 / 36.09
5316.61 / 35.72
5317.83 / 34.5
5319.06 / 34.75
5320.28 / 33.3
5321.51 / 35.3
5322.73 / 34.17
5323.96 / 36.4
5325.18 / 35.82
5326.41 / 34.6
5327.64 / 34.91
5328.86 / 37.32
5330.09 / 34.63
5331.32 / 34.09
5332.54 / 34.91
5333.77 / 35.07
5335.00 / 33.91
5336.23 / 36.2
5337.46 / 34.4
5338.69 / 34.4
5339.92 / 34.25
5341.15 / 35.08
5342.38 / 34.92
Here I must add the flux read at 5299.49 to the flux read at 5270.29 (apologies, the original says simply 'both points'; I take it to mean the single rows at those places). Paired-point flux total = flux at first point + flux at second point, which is 69.0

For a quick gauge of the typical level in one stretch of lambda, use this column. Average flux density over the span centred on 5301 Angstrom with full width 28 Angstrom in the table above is 35.5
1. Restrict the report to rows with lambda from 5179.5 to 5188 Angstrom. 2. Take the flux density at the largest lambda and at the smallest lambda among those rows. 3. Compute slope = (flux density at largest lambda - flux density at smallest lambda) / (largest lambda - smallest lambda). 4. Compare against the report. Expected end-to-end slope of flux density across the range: -0.50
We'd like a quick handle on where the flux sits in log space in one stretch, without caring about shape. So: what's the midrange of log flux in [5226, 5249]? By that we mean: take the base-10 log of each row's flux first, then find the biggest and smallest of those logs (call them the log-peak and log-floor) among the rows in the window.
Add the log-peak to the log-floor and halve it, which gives 1.55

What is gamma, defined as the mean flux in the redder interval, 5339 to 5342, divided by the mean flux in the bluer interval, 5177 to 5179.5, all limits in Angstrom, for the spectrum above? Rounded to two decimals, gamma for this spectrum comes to 0.96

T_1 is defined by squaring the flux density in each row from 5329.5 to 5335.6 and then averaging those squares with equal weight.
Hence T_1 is 1192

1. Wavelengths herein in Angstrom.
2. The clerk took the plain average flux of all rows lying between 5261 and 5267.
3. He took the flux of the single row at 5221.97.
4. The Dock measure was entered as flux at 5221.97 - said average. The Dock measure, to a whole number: 2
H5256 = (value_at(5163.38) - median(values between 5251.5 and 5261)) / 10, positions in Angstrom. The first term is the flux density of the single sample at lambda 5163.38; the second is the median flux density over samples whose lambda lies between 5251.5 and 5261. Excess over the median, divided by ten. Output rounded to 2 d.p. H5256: 0.22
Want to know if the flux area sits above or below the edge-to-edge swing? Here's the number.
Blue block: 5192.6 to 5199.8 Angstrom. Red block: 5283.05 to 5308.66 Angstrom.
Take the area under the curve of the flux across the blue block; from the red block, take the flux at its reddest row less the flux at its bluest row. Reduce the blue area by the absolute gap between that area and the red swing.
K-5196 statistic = 0.7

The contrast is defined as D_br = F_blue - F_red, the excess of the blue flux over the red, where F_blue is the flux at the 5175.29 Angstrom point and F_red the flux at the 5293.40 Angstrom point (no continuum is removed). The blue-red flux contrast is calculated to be -4.5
